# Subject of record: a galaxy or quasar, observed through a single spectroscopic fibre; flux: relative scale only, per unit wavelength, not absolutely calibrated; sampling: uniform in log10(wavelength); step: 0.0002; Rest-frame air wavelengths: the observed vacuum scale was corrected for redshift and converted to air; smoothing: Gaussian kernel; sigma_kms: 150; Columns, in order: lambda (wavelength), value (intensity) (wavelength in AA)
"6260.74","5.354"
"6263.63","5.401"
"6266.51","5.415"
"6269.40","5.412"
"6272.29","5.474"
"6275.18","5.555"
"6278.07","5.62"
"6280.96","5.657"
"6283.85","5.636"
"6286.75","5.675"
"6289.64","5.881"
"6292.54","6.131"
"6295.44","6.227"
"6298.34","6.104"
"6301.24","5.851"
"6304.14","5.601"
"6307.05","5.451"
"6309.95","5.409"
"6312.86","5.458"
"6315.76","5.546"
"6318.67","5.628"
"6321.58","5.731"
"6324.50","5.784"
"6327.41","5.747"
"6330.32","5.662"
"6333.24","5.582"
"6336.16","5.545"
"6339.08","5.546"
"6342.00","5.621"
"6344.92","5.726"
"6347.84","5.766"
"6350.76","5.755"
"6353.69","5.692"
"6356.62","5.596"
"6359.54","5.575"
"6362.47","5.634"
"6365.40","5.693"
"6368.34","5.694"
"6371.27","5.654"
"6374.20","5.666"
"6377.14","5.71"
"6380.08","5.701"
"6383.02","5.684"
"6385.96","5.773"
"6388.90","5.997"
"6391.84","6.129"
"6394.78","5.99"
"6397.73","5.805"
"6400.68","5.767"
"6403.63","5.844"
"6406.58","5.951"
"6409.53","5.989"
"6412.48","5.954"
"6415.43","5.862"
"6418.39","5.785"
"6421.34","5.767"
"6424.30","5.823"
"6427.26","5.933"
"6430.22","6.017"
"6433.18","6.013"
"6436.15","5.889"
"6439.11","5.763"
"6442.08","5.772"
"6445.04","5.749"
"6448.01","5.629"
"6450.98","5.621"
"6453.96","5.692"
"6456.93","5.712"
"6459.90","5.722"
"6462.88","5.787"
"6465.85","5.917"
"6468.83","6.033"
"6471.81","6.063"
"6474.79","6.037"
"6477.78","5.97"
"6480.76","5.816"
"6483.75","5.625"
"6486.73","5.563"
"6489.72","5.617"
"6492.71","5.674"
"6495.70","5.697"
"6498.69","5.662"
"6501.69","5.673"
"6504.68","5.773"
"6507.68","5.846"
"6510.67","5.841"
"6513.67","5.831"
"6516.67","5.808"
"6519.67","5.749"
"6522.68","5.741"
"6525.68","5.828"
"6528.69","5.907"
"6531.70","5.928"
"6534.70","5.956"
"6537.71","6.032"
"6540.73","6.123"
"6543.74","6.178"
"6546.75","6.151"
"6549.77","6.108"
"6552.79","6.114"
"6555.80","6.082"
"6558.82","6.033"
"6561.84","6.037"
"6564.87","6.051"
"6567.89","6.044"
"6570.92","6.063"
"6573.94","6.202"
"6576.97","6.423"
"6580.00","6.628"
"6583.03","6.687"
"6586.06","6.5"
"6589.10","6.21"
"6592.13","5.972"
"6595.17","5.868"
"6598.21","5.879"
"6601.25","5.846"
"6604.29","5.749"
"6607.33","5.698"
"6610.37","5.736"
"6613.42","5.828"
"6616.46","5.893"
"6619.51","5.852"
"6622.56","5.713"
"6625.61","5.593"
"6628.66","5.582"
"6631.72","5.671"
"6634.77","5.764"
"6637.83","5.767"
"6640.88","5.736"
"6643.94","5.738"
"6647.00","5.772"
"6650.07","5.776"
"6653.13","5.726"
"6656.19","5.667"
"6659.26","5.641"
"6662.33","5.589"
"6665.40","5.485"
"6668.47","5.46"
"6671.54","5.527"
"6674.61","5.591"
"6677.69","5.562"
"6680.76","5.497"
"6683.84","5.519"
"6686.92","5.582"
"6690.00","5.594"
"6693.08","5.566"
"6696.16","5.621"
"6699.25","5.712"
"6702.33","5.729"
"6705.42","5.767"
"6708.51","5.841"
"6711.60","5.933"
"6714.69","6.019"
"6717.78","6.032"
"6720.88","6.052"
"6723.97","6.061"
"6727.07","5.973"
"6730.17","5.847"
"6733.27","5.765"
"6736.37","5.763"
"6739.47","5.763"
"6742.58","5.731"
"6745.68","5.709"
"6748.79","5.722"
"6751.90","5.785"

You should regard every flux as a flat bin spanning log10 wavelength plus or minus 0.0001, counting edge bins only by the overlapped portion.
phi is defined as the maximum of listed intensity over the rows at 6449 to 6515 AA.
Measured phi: 6.063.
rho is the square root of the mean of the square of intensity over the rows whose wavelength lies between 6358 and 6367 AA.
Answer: 5.63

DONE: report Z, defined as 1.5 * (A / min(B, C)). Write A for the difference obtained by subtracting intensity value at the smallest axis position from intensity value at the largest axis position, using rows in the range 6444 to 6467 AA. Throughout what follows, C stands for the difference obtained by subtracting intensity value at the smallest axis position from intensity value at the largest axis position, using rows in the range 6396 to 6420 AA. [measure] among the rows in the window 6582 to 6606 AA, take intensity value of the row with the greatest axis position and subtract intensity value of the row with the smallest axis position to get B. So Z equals 0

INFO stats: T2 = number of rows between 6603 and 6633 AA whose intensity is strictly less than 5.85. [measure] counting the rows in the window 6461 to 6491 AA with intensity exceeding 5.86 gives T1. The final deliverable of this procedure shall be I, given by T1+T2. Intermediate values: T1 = 5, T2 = 8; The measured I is 13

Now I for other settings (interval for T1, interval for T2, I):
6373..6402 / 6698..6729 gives 7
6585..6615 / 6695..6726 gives 10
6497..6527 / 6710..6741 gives 4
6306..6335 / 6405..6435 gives 3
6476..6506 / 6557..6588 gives 1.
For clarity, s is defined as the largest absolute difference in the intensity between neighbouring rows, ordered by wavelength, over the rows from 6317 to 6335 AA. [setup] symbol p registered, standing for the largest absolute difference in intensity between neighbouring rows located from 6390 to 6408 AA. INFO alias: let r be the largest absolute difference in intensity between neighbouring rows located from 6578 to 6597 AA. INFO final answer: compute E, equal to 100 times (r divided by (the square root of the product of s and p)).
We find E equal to 210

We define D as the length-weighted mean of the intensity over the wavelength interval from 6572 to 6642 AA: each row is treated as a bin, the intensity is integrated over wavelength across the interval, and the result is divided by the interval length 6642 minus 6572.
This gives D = 5.95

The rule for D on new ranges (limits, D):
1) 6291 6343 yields 5.70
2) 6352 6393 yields 5.73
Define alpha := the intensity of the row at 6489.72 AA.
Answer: 5.617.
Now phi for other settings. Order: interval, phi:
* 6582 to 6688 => 6.687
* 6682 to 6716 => 6.019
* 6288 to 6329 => 6.227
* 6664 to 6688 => 5.591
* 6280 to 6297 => 6.227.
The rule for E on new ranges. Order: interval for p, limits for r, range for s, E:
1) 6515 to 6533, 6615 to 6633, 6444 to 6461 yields 136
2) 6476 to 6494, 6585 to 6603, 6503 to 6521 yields 246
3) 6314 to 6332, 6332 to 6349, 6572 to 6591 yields 61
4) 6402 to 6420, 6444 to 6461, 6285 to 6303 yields 73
